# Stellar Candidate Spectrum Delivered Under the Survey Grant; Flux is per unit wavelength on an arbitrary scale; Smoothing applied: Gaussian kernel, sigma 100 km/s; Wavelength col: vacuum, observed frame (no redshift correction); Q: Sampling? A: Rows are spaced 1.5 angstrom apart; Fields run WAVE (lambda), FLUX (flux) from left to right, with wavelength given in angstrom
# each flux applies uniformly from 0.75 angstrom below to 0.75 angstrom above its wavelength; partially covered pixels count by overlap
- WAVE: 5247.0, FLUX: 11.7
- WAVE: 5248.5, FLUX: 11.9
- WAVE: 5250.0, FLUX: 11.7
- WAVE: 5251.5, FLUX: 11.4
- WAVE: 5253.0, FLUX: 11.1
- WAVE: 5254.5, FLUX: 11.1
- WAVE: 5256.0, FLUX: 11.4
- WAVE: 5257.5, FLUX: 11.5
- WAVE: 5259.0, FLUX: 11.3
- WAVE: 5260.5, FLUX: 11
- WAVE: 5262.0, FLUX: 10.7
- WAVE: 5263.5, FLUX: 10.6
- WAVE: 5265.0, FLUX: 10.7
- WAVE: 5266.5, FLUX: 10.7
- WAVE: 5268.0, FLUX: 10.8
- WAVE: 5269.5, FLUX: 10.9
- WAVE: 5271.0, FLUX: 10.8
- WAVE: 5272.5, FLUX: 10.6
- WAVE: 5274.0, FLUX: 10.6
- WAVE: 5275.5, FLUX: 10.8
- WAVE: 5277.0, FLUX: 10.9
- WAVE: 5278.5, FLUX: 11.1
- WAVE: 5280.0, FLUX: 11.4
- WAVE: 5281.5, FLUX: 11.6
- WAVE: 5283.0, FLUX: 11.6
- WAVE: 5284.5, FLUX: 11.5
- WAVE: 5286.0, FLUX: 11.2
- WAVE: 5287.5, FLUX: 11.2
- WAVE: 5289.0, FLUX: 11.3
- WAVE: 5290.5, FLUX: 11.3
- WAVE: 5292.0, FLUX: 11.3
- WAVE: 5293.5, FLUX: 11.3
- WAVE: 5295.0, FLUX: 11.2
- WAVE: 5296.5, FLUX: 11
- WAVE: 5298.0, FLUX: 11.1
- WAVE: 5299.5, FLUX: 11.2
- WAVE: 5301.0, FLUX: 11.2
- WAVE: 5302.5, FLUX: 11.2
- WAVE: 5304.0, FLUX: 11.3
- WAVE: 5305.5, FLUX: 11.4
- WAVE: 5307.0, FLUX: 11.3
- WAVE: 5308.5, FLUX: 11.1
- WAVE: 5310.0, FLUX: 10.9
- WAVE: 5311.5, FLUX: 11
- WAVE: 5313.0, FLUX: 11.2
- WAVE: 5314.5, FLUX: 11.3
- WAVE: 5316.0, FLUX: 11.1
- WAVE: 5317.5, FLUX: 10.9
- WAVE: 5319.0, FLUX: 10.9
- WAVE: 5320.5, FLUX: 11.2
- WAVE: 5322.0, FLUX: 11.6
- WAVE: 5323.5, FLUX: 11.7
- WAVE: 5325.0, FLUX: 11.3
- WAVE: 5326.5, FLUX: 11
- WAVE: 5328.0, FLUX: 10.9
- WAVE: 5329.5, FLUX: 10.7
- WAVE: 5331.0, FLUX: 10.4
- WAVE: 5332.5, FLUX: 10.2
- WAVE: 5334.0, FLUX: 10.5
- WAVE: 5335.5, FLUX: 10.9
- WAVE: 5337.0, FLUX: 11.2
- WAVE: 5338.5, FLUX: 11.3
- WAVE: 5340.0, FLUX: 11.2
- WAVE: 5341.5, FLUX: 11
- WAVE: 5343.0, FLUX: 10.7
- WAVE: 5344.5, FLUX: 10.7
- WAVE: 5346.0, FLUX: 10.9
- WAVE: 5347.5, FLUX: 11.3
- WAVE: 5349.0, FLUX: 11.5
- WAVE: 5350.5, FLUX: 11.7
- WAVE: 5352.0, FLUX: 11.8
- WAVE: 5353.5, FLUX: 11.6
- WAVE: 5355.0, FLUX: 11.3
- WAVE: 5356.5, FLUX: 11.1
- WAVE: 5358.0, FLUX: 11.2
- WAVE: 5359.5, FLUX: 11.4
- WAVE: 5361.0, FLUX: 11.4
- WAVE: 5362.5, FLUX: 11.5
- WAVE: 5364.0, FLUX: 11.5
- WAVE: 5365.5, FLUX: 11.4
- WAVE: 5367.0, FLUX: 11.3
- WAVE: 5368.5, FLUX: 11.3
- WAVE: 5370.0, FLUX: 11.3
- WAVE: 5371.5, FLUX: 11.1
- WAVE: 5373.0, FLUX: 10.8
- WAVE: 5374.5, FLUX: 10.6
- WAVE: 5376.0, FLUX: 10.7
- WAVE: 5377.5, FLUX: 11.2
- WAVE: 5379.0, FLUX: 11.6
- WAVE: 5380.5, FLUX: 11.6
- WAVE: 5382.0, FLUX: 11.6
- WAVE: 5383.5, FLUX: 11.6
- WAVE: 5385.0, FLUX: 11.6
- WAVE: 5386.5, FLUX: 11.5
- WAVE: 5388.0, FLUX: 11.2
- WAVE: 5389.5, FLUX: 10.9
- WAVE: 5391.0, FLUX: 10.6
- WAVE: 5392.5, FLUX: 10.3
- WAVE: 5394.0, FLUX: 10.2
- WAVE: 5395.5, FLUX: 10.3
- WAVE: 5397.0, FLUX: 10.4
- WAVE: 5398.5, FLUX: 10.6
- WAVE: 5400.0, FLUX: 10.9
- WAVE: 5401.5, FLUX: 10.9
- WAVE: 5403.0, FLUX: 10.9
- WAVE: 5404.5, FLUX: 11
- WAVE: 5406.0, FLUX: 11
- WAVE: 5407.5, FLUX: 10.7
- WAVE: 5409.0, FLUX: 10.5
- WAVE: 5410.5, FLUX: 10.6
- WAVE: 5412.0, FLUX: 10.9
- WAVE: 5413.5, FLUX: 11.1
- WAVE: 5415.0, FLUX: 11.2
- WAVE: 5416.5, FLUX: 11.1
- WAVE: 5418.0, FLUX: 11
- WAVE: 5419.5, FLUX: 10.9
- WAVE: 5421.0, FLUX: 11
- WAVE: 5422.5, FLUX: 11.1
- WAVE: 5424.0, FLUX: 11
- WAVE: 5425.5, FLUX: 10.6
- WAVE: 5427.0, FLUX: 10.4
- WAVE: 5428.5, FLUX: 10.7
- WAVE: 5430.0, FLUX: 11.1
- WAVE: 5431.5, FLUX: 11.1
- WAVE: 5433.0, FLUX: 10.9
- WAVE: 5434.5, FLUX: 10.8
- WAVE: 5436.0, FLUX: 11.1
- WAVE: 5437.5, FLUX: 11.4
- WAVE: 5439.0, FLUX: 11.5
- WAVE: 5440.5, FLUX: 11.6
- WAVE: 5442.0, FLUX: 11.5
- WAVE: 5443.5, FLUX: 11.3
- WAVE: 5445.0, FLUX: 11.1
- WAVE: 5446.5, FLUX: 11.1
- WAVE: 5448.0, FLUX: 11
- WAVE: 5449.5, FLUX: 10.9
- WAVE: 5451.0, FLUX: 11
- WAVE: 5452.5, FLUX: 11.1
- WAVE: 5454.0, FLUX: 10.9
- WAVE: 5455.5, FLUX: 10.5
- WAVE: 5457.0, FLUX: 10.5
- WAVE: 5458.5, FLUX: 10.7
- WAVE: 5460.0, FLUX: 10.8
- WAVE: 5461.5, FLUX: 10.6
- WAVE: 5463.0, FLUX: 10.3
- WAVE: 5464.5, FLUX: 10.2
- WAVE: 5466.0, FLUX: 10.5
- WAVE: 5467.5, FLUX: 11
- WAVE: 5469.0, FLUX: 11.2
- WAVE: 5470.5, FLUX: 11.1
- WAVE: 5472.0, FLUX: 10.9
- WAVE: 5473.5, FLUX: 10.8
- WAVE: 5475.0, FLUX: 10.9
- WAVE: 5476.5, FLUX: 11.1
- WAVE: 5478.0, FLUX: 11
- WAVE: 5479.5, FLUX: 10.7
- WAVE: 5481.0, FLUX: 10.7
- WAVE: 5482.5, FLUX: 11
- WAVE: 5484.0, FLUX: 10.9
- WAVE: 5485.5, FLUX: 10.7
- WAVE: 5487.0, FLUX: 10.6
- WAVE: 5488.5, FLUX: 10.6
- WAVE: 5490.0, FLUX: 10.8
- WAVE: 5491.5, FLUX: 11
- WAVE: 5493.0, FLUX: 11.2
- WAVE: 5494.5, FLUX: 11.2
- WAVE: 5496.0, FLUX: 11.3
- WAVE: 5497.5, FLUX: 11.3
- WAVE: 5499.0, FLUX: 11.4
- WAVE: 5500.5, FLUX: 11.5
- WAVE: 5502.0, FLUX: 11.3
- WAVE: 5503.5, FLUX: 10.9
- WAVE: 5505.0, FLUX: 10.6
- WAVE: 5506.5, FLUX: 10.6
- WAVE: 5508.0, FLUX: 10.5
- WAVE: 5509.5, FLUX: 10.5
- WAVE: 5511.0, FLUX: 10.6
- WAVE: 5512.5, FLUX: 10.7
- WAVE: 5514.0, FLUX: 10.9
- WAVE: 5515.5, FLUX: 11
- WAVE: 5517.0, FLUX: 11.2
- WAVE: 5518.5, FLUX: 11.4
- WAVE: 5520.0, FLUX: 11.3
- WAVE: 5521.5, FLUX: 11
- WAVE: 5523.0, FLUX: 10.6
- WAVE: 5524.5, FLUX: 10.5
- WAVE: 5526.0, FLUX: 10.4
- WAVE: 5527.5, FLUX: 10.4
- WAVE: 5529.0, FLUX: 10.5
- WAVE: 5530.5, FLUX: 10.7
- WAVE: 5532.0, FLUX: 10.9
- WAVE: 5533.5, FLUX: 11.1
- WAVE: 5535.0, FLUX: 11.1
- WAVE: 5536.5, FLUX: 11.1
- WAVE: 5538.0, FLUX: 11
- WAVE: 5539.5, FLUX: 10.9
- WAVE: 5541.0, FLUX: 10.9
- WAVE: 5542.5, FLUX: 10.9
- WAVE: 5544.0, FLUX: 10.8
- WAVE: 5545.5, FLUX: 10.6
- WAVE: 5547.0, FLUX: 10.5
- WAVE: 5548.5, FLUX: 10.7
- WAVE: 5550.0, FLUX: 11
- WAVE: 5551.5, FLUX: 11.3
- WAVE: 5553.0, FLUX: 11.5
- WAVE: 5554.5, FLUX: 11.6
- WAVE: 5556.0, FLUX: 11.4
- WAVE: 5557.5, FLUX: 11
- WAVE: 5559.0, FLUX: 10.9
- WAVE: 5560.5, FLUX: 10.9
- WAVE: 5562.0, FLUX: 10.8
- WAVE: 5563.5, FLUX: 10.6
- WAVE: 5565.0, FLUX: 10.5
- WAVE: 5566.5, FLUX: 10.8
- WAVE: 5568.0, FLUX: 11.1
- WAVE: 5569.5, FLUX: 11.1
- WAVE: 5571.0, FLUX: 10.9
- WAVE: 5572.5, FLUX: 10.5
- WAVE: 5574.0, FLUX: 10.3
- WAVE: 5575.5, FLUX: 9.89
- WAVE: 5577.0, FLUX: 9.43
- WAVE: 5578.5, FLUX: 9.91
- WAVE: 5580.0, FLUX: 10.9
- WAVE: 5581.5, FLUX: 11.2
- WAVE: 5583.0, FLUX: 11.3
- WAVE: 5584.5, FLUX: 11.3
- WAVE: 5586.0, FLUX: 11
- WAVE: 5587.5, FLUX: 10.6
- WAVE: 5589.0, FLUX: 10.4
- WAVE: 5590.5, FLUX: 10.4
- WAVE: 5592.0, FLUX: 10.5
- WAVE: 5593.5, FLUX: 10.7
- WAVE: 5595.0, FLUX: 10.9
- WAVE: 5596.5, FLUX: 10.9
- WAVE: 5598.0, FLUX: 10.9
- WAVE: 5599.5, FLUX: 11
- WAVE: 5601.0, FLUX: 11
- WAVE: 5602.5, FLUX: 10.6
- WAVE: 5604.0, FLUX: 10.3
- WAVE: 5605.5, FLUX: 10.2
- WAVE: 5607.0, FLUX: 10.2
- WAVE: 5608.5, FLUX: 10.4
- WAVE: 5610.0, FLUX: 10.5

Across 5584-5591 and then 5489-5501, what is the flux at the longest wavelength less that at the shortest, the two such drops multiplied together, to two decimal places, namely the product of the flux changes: -0.63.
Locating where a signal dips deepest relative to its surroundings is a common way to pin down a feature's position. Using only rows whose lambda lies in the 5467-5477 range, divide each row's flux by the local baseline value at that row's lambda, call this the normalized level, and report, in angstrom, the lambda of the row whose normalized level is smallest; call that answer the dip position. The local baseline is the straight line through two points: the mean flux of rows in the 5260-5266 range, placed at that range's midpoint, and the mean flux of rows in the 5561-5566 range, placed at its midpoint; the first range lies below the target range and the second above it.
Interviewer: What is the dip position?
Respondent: 5473.5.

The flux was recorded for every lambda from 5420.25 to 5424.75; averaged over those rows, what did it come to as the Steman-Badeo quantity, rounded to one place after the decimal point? 11.0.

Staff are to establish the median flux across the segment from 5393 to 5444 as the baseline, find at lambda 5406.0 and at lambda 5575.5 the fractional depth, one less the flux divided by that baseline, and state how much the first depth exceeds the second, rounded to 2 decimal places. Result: -0.10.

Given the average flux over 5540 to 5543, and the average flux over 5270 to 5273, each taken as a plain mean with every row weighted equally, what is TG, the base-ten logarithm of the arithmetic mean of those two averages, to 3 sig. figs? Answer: 1.03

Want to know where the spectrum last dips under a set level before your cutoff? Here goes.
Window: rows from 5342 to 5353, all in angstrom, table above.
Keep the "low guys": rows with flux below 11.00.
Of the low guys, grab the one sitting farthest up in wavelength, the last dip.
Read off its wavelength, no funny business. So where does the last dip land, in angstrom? 5346.0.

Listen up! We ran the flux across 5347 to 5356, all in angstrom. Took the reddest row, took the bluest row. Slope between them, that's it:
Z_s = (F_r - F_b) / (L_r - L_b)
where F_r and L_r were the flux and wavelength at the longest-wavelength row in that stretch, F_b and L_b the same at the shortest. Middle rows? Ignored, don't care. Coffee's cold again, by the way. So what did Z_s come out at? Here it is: 0.00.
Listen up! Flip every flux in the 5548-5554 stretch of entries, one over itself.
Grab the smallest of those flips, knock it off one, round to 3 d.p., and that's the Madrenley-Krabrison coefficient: 0.913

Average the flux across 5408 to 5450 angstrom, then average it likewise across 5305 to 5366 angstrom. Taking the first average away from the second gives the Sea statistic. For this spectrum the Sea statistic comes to 0.13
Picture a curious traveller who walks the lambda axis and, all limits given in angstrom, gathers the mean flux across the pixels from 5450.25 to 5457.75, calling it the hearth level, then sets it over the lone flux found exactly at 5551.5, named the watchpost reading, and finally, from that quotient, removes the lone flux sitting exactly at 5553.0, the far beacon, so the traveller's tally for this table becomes -10.5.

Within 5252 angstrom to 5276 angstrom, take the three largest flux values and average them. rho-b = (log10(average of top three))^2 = 1.12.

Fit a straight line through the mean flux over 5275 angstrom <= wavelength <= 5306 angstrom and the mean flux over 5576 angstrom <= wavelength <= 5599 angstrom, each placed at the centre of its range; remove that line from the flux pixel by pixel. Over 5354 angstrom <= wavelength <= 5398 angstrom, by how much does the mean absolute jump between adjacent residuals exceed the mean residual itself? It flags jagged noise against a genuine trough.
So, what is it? 0.11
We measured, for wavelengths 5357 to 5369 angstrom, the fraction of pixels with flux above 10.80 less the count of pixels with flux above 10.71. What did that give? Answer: -7.0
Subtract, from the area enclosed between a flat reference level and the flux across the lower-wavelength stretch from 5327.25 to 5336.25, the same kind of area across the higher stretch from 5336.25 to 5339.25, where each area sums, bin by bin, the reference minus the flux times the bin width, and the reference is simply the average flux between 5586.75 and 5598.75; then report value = 2.3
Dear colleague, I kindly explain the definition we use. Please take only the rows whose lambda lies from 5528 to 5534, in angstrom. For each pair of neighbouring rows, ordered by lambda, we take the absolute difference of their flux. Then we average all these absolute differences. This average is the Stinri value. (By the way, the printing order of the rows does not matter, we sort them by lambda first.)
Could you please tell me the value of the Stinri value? 0.20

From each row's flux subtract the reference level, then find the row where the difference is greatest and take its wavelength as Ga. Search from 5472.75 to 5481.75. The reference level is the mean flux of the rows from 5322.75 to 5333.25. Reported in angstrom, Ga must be 5476.5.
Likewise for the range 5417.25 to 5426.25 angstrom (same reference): 5422.5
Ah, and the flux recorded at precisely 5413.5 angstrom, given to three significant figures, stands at 11.1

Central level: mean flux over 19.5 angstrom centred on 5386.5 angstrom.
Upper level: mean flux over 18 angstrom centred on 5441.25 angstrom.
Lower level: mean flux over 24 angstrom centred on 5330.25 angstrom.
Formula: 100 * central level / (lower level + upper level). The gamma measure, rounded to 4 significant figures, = 50.00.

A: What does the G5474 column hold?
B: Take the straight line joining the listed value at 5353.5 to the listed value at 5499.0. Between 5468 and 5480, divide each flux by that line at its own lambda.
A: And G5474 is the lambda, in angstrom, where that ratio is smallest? 5479.5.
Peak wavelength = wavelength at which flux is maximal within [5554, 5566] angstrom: 5554.5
